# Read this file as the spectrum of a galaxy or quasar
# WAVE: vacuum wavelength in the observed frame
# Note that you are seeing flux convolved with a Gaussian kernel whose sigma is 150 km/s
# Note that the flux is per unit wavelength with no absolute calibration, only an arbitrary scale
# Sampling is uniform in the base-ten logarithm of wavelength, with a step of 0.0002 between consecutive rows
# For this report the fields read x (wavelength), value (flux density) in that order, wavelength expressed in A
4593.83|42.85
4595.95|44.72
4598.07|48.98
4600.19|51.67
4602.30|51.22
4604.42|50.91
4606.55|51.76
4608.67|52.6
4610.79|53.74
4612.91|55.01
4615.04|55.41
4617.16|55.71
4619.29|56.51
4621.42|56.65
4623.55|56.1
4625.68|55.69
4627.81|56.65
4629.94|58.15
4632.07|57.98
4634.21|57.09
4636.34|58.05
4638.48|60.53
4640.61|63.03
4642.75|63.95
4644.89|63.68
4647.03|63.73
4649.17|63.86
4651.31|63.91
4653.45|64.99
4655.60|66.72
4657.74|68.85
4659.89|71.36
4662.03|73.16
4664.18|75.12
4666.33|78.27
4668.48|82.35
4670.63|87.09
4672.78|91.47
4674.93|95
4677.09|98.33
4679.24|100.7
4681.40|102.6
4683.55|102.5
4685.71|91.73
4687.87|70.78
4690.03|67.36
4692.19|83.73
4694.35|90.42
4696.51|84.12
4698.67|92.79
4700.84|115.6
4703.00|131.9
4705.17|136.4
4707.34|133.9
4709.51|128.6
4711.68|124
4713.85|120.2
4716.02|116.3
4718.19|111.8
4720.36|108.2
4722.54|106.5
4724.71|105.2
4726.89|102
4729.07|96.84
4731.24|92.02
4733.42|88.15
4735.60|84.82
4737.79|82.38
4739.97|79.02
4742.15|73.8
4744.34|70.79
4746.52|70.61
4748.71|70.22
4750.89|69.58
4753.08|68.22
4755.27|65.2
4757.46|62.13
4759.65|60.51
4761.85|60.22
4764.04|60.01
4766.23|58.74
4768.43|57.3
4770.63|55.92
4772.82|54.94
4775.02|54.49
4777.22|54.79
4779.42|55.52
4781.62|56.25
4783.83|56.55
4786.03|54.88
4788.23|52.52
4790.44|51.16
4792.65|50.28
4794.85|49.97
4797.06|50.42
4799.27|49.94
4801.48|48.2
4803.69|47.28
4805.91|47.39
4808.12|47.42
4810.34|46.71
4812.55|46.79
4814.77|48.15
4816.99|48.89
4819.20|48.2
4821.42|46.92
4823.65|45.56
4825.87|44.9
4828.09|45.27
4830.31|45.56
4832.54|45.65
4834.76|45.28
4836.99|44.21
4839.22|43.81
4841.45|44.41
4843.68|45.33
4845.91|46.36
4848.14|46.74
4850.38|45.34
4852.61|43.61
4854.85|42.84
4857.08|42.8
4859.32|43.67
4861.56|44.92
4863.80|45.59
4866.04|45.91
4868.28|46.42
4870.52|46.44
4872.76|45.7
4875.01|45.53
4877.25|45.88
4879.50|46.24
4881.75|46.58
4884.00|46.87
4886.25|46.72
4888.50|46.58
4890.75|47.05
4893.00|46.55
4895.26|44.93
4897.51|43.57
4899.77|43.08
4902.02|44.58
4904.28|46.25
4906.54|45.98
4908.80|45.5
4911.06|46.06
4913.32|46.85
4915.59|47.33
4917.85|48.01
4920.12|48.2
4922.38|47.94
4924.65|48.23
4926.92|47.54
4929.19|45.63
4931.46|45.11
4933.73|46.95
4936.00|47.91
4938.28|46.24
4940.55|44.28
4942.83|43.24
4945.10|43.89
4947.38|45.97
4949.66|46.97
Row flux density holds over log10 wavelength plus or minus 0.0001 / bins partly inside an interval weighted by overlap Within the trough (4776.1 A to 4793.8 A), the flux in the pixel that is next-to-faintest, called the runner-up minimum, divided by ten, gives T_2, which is 5.1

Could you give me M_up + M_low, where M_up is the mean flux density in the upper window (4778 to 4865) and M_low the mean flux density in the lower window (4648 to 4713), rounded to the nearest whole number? 139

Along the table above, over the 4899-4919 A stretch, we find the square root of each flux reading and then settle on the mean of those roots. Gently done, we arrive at 6.8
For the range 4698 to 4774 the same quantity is 9.3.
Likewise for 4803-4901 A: 6.8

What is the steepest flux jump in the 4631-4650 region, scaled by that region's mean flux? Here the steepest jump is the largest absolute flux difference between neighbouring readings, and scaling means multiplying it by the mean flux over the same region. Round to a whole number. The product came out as 153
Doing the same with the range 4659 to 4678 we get 396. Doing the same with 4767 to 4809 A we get 124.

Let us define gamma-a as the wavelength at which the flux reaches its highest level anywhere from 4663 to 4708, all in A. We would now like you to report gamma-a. 4705.17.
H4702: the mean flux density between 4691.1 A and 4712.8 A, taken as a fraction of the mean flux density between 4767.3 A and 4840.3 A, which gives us 2.26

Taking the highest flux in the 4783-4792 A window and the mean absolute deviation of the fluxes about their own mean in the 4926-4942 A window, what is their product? 60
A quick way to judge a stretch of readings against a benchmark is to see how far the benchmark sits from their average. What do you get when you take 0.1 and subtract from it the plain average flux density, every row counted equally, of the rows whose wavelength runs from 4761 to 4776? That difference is -57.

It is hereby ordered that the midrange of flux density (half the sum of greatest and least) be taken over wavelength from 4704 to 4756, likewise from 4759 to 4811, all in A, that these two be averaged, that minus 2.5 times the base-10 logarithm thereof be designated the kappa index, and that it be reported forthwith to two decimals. -4.72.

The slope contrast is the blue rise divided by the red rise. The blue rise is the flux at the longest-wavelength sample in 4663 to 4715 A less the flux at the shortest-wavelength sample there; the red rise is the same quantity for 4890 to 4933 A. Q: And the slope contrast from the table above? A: -23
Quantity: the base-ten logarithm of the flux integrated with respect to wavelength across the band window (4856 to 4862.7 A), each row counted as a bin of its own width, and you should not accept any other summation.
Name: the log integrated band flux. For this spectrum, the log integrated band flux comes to 2.47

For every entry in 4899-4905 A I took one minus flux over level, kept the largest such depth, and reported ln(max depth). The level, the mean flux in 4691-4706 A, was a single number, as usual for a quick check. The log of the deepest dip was -0.53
